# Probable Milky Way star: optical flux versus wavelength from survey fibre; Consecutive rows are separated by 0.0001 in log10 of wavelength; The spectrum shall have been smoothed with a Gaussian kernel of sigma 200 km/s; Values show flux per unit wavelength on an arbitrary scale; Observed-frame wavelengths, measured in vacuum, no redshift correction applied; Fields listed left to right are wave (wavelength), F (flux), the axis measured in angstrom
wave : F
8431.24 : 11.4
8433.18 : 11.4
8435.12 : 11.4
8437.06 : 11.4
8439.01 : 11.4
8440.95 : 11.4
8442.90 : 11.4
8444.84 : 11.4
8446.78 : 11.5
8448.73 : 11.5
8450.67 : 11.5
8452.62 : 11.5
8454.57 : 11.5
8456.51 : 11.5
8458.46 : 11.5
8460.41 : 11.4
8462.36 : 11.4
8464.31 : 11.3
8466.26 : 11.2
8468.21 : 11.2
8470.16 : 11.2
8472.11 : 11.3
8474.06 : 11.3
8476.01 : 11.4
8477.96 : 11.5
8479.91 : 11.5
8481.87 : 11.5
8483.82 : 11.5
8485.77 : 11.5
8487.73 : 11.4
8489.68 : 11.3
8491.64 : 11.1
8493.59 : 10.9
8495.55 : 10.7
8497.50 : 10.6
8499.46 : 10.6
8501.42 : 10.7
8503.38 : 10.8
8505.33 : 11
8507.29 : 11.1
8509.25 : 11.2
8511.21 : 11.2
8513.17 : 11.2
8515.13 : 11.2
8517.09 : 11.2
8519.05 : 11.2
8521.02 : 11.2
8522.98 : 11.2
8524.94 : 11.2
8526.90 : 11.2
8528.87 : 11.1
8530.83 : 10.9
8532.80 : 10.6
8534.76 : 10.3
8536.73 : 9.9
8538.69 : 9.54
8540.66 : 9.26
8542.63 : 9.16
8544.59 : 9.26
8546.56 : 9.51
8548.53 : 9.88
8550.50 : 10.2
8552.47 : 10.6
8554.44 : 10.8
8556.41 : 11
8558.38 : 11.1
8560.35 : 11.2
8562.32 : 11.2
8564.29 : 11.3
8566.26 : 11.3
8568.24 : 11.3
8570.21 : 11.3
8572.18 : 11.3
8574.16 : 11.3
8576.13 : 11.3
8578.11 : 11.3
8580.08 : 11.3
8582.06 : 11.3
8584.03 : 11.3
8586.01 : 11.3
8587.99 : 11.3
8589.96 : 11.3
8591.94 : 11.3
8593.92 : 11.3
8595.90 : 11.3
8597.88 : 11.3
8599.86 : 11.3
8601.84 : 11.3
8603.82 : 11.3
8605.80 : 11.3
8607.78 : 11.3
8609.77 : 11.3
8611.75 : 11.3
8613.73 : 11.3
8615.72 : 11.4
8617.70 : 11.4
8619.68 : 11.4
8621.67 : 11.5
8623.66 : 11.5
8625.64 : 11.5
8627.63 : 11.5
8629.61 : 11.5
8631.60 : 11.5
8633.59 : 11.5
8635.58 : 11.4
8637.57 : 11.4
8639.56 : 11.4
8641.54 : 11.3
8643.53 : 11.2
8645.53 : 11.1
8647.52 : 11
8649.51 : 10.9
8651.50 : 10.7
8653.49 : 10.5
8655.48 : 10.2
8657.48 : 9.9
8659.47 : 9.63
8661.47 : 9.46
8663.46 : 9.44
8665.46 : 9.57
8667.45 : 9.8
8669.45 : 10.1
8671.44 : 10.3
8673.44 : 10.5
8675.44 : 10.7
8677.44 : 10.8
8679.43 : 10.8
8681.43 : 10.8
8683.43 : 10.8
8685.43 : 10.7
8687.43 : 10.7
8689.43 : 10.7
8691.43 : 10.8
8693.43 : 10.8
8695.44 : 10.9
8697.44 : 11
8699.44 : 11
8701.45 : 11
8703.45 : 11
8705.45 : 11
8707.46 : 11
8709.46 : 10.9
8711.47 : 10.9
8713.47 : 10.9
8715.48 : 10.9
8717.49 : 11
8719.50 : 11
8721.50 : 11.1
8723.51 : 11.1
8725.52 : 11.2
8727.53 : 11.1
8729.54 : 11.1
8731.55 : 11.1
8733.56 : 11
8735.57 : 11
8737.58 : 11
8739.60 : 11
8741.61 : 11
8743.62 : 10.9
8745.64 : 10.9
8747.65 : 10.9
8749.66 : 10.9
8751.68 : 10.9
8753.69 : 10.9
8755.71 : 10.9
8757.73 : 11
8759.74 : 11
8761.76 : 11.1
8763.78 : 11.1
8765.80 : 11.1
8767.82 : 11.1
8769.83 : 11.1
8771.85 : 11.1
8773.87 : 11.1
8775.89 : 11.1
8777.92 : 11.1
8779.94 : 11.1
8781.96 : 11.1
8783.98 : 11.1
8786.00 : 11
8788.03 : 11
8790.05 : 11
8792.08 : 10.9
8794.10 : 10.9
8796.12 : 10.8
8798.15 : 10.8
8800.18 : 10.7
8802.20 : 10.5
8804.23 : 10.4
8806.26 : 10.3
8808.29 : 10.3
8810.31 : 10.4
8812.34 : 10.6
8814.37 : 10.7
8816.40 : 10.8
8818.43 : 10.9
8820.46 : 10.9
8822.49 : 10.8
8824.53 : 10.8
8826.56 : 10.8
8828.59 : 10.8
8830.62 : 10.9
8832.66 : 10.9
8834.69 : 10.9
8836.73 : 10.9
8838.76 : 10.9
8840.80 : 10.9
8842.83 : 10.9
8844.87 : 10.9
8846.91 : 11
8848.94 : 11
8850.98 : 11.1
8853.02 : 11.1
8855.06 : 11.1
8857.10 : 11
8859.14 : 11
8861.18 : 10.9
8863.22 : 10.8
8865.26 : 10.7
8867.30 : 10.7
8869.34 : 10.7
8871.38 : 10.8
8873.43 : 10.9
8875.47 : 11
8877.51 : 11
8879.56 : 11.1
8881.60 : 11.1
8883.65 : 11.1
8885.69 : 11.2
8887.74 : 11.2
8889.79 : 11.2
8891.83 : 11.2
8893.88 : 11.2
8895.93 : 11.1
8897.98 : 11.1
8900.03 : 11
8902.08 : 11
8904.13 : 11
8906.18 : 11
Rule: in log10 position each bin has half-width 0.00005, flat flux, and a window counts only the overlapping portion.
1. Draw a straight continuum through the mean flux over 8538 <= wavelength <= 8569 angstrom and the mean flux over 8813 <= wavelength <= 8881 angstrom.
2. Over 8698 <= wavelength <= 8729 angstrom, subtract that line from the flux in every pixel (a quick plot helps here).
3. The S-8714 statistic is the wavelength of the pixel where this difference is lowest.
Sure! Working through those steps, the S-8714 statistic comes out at 8715.48 angstrom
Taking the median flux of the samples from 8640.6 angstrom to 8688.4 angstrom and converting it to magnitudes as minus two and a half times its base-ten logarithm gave -2.57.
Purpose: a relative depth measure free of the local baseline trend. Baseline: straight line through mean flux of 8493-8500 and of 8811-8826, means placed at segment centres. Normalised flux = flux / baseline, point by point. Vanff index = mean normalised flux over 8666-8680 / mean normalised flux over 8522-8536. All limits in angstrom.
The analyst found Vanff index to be 0.95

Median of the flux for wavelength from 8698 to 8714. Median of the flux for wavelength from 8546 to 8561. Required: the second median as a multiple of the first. 0.97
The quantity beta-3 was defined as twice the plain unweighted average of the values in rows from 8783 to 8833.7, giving 21.5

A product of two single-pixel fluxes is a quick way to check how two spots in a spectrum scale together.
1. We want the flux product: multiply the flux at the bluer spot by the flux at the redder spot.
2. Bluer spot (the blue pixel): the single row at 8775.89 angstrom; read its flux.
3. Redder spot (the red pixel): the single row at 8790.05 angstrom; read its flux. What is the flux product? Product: 122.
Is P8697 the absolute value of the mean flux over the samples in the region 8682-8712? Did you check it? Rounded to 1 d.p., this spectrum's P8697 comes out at 10.9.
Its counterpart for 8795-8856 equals 10.8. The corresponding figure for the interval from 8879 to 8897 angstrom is 11.2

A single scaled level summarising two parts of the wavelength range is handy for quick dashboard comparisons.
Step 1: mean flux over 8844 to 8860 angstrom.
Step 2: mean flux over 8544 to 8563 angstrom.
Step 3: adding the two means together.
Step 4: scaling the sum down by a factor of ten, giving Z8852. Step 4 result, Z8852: 2.15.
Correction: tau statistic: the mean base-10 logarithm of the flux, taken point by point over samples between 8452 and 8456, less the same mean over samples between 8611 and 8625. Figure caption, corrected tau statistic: 0.004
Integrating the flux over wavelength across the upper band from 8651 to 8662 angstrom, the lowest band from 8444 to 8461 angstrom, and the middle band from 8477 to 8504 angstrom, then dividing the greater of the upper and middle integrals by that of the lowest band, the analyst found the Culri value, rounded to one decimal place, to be 1.5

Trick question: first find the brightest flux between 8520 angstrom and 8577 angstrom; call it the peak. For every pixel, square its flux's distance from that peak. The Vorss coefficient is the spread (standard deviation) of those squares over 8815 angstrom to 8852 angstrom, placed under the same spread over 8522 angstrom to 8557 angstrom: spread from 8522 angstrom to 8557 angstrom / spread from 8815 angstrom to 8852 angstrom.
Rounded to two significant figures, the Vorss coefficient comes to 27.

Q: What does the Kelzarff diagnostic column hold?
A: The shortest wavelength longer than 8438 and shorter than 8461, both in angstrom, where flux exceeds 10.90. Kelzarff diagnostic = 8439.01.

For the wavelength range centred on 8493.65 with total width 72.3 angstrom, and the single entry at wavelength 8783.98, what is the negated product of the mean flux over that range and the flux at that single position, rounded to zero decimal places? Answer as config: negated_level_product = -124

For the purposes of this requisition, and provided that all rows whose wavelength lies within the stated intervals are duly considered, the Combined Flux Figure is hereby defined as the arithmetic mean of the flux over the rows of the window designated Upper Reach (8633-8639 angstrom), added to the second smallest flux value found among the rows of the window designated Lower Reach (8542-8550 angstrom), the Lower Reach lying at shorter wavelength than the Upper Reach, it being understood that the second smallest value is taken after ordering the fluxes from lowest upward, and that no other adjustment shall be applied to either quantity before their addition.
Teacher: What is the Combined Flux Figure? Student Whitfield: 20.7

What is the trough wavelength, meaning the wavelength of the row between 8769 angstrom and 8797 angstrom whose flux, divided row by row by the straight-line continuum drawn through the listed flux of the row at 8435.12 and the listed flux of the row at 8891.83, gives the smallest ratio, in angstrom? 8796.12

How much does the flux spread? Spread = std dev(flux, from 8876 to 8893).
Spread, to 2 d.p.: 0.07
